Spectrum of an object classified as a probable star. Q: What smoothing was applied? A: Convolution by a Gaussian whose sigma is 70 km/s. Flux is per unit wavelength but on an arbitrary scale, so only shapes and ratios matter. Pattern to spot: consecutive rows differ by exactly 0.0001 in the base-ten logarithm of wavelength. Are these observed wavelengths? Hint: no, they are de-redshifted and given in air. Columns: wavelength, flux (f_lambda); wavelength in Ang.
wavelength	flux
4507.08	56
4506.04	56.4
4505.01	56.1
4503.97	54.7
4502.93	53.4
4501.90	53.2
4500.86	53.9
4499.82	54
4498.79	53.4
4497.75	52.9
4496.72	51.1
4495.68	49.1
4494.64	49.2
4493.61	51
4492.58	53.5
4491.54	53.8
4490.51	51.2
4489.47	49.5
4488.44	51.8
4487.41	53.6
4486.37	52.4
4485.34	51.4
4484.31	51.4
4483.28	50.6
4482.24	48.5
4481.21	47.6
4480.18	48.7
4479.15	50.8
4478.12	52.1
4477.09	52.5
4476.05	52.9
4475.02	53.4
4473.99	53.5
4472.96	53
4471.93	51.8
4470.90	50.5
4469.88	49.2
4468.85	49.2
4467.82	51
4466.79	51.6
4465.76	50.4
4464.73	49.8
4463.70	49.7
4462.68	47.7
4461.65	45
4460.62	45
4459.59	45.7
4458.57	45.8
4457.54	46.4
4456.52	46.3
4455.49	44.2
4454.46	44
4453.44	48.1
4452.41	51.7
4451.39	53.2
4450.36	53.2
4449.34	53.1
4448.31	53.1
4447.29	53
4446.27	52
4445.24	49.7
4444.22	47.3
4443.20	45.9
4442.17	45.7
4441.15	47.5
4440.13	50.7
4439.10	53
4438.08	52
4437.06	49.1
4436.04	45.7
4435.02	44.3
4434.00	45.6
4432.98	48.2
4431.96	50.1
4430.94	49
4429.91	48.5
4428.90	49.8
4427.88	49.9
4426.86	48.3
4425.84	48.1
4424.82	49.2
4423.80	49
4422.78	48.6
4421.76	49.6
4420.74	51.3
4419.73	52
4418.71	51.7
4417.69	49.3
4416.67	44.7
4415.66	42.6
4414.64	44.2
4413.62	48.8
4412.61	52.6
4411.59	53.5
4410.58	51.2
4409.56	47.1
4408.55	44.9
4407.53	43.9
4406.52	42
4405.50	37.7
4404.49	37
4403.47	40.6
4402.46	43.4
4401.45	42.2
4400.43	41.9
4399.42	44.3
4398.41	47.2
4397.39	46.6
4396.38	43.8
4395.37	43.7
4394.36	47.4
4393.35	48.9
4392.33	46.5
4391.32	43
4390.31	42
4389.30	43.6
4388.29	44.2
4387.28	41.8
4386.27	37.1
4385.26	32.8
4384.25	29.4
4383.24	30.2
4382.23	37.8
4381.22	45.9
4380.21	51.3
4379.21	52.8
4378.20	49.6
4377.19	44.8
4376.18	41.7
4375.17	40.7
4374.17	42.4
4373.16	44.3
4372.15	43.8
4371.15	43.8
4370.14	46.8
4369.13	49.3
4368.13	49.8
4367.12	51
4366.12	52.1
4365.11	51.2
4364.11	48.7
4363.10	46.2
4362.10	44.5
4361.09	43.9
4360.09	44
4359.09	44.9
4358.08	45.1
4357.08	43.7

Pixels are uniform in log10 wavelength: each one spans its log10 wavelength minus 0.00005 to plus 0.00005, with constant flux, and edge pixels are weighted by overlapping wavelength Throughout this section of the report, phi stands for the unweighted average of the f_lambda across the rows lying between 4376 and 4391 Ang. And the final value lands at 41.7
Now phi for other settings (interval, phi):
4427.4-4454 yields 49.6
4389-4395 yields 45.2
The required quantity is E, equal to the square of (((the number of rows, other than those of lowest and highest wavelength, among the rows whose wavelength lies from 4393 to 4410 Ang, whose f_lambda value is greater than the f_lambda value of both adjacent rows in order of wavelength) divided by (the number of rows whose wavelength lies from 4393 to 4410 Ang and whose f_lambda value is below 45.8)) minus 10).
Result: 97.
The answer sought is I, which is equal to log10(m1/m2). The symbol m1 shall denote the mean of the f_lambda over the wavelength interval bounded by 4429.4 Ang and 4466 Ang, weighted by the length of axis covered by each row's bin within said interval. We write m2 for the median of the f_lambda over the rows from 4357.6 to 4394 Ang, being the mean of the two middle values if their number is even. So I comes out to 0.04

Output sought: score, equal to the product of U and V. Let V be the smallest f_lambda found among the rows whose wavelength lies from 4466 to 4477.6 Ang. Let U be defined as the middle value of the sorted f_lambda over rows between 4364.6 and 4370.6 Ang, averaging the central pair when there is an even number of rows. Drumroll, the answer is 2480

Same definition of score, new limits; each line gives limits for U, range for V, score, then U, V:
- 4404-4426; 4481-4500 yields 2318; 48.7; 47.6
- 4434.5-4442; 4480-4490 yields 2337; 49.1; 47.6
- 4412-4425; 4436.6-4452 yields 2248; 49.2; 45.7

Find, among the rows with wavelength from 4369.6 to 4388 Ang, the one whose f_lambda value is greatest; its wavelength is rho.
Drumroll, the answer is 4379.21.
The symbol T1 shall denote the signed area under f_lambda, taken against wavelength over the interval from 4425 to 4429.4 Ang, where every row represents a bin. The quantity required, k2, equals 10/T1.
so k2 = 0.046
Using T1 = 216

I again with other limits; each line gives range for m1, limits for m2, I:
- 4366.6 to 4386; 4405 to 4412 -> -0.01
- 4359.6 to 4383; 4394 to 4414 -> 0.02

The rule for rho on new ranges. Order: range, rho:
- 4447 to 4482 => 4473.99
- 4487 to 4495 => 4491.54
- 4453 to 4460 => 4453.44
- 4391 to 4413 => 4411.59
